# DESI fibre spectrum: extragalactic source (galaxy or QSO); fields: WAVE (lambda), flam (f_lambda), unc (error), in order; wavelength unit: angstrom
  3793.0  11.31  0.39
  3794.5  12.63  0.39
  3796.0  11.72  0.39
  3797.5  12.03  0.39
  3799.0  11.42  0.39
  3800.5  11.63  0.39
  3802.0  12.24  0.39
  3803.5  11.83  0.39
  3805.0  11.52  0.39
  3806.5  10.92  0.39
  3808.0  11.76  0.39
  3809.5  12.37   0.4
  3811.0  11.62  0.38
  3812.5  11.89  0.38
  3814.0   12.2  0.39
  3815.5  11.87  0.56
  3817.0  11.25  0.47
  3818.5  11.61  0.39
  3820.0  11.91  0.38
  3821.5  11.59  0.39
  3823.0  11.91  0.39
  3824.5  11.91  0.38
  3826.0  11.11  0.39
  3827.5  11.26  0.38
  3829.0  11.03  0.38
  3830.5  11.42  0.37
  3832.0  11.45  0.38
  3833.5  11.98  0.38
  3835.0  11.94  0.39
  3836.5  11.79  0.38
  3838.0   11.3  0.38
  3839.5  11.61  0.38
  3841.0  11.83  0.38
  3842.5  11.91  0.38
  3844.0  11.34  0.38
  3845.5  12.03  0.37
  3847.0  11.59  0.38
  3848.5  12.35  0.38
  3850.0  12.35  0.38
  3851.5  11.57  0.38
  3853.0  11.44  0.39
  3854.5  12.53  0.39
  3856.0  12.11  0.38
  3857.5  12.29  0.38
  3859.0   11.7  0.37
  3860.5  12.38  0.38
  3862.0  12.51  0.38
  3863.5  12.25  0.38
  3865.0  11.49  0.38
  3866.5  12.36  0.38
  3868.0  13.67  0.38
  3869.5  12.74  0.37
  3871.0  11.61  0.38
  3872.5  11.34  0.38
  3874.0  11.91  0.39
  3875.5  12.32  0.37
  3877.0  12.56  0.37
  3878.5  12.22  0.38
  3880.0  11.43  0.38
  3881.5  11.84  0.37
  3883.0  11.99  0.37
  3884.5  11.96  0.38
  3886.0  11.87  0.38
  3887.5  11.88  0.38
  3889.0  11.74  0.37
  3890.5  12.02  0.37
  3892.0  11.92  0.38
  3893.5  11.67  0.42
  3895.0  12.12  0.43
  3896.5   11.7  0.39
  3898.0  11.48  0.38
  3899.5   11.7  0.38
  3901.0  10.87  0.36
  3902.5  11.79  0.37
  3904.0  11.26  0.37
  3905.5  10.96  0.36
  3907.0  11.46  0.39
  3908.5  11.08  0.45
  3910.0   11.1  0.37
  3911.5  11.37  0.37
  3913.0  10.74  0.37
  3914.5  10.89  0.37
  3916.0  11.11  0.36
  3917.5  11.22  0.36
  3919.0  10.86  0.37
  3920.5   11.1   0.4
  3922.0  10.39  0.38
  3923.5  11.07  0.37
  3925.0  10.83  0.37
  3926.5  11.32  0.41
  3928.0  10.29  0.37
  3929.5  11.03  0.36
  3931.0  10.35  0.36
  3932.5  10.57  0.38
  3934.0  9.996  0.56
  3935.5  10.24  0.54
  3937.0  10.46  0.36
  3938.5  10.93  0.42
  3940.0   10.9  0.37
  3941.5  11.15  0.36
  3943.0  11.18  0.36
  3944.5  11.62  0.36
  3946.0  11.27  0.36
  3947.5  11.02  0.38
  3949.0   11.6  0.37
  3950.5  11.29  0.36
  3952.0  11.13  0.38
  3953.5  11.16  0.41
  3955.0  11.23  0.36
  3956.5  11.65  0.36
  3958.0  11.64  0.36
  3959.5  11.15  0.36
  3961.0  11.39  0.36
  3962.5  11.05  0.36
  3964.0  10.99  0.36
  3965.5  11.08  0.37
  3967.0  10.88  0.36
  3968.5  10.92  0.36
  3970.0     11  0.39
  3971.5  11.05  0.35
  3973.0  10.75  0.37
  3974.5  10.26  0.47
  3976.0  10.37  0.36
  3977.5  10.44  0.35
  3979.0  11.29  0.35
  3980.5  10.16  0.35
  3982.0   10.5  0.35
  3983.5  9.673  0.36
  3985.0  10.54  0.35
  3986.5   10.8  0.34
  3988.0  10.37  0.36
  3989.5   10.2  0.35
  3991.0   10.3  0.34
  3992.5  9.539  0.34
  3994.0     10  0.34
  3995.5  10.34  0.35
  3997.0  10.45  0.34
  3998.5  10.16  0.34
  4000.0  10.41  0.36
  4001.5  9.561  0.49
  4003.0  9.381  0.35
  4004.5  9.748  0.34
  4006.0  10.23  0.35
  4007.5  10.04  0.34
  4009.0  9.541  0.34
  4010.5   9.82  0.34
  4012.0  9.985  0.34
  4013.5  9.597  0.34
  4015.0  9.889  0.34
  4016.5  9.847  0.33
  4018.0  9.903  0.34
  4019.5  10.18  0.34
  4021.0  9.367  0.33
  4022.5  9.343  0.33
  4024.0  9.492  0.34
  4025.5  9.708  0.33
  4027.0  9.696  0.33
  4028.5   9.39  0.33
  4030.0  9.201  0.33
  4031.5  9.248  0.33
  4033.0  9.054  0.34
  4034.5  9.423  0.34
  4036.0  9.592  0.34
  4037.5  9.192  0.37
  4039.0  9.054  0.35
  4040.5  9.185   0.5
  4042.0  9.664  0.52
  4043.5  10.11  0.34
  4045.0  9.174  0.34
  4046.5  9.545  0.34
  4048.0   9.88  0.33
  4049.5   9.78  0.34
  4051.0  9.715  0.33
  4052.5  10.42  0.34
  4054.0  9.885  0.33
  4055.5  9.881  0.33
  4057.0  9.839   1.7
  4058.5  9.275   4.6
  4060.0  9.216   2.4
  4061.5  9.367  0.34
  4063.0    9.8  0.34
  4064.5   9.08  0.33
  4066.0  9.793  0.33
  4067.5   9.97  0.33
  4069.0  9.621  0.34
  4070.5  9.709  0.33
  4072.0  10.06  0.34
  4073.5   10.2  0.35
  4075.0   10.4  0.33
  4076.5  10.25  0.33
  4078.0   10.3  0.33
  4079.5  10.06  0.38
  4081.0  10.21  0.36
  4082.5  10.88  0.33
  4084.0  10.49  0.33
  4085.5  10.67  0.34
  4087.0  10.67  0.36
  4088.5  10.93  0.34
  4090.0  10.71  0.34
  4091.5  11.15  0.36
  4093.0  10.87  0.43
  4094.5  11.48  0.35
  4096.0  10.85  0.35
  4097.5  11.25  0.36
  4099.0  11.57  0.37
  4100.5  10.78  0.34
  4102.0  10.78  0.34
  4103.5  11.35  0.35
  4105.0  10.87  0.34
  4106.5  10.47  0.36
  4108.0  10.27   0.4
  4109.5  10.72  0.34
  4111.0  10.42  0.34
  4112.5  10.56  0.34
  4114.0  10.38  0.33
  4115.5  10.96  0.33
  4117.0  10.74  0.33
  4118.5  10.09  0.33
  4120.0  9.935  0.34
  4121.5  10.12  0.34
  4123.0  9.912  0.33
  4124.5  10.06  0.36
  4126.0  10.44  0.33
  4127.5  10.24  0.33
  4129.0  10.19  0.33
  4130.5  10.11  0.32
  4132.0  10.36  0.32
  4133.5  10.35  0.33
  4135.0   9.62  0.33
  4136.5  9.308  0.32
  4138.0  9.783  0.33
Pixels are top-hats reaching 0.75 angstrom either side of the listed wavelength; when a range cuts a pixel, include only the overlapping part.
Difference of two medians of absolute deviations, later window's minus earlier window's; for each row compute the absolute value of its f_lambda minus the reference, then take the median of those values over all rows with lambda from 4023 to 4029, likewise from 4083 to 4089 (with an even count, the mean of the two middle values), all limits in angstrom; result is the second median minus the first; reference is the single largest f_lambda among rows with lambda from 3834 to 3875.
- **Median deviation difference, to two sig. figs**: -1.1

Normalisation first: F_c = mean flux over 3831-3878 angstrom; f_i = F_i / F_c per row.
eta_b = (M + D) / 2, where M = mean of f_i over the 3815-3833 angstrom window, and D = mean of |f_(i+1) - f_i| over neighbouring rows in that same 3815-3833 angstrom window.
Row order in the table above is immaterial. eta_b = 0.493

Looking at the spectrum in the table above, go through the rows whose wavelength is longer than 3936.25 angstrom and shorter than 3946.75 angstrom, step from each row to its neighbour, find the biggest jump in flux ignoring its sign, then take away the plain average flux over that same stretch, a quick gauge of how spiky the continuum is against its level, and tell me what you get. -10.6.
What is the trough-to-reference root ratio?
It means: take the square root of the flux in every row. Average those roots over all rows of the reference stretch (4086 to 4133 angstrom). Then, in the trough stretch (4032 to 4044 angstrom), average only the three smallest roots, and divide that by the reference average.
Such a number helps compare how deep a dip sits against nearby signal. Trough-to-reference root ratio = 0.93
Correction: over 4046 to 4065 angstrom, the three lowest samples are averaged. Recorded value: 9.2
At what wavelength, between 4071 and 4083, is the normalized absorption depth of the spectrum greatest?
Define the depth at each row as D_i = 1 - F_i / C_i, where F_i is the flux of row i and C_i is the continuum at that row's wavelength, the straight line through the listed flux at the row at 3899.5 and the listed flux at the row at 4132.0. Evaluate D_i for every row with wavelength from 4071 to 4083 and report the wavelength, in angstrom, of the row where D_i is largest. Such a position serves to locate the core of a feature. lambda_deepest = 4072.0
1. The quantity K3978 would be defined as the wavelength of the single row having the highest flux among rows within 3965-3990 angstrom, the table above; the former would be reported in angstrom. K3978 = 3979.0 angstrom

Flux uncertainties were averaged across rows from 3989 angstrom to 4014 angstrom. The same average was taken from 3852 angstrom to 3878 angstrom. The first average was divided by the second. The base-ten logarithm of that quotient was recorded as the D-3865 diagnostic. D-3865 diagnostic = -0.032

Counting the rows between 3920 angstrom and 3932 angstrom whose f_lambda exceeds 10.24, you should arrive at 8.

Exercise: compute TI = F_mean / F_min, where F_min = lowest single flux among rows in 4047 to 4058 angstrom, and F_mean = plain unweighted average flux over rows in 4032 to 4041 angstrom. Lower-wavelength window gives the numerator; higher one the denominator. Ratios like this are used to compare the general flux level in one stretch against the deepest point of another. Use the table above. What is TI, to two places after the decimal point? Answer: 0.95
